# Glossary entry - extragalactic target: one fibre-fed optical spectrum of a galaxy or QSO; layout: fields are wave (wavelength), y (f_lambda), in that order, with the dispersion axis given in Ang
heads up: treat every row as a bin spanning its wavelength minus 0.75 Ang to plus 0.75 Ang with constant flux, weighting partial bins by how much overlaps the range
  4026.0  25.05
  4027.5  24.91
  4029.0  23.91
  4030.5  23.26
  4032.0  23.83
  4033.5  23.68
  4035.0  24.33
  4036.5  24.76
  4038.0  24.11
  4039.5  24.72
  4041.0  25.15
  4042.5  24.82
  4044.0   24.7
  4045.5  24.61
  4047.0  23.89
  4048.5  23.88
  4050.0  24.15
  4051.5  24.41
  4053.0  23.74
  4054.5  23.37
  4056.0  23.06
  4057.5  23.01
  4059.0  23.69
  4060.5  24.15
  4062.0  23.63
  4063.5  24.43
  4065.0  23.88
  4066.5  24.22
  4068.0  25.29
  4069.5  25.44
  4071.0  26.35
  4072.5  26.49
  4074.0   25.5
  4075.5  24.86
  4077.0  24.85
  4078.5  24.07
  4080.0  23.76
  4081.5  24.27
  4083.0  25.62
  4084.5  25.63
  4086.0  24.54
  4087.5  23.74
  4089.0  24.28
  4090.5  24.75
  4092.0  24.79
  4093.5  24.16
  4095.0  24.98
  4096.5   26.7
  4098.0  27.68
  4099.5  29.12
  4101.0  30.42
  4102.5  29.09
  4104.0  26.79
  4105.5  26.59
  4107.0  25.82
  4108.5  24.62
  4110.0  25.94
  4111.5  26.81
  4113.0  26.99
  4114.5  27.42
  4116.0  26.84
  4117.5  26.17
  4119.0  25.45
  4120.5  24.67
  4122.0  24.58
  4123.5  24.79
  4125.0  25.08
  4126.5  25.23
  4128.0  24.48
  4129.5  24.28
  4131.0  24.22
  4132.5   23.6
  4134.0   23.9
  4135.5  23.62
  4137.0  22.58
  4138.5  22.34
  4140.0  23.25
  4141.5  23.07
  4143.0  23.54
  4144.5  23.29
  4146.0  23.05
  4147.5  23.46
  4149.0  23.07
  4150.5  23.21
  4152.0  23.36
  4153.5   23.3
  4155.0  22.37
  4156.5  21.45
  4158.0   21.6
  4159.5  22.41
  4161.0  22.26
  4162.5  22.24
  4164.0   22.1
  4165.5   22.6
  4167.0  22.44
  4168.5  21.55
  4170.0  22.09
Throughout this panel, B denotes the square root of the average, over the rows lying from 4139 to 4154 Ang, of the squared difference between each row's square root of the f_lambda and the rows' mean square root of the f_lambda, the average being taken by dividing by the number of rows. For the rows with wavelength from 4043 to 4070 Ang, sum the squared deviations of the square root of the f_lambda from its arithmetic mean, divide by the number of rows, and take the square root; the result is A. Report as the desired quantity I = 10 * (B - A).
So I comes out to -0.49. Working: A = 0.066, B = 0.016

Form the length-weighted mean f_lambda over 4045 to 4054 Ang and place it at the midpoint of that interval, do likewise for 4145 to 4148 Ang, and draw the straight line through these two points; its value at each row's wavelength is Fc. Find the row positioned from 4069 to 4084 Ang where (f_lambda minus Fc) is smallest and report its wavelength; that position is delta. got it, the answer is 4080.0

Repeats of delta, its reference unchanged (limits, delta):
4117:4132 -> 4131.0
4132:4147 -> 4138.5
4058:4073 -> 4062.0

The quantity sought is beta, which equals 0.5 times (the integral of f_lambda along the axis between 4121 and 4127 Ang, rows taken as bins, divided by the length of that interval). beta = 12.4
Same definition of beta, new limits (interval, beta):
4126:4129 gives 12.4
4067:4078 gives 12.7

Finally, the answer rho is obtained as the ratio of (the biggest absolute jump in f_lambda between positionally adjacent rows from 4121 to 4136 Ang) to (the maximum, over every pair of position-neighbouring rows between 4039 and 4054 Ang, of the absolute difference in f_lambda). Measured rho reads 1.0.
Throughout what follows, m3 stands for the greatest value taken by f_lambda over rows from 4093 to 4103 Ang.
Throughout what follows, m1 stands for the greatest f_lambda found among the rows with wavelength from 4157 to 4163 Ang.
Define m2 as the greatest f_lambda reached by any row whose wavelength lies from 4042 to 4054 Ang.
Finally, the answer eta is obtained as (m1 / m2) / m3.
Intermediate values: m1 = 22.41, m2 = 24.82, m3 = 30.42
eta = 0.0297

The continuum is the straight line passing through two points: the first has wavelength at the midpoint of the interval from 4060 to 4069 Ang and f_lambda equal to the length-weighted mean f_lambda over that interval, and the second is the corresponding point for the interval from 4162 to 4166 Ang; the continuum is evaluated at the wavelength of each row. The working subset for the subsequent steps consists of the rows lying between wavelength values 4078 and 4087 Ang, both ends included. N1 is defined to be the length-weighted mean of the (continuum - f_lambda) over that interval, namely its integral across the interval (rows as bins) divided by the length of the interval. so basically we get -0.7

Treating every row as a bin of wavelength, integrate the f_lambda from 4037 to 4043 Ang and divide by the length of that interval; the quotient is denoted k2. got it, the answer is 24.7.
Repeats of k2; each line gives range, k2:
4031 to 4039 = 24.1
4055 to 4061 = 23.4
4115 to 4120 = 26.1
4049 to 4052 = 24.2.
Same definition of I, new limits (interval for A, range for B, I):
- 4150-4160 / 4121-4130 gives -0.45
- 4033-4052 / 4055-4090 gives 0.52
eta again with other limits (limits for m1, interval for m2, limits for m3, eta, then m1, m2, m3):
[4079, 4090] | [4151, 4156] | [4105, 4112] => 0.0409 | 25.63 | 23.36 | 26.81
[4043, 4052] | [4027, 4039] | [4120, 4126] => 0.0395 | 24.7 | 24.91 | 25.08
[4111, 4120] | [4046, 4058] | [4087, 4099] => 0.0406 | 27.42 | 24.41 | 27.68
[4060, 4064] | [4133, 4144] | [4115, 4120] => 0.0381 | 24.43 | 23.9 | 26.84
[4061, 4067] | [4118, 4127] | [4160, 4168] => 0.0425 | 24.43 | 25.45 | 22.6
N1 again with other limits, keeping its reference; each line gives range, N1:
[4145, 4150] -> -0.6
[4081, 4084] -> -1.1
